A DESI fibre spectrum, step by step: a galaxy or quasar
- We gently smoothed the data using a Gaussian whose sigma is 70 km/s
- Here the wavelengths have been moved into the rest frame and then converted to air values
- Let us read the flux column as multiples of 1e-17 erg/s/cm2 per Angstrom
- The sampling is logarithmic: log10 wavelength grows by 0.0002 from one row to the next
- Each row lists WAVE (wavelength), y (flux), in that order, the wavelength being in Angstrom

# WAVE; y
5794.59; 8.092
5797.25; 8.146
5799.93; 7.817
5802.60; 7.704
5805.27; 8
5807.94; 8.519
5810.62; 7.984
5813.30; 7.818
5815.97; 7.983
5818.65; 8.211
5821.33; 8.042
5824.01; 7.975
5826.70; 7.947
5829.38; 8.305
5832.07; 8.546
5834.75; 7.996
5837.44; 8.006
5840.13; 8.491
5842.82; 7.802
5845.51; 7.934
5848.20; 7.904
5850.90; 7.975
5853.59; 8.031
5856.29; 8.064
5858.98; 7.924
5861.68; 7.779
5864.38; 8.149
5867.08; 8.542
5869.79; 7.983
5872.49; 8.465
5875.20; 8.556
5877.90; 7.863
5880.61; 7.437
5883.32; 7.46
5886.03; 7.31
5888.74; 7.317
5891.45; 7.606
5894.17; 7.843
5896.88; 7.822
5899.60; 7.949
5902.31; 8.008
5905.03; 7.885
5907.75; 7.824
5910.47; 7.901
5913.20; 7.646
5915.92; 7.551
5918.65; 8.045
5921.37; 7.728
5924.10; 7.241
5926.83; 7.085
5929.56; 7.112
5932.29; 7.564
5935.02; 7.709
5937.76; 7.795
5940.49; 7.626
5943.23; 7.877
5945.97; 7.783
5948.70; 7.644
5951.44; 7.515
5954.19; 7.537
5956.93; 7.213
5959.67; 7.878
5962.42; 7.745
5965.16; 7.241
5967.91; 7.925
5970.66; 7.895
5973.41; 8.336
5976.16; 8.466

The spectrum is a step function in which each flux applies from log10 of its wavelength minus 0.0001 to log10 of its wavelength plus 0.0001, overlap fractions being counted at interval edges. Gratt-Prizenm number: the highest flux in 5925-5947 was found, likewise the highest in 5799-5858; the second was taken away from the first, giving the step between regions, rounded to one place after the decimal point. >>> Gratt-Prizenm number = -0.7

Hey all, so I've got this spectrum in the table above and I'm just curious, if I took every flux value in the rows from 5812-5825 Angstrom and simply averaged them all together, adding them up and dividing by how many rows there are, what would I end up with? 8.01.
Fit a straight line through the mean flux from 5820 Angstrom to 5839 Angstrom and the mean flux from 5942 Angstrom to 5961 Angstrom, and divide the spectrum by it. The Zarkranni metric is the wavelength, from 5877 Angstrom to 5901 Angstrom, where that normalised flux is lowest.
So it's 5886.03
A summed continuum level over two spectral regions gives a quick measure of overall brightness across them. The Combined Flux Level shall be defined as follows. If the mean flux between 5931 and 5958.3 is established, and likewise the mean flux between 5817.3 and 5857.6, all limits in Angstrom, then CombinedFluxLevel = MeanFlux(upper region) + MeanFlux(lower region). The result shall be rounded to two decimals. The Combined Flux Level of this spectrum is 15.71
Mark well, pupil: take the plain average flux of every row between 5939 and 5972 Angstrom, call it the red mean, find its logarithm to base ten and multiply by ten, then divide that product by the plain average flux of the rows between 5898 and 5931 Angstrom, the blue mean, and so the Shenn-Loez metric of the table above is 1.15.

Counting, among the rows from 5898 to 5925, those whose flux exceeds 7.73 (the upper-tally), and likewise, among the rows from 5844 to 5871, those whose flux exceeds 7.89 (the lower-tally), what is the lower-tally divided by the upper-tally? 1.5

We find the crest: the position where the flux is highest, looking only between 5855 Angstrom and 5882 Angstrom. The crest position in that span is 5875.20 Angstrom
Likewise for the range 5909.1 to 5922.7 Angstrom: 5918.65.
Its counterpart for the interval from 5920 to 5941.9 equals 5937.76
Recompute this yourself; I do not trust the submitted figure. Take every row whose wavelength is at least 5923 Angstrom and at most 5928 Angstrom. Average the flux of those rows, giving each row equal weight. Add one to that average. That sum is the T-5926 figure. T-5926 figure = 8.2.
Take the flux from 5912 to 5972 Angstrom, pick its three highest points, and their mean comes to 8.0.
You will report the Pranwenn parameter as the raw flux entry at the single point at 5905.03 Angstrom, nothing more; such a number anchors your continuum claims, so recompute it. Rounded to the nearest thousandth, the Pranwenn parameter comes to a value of 7.885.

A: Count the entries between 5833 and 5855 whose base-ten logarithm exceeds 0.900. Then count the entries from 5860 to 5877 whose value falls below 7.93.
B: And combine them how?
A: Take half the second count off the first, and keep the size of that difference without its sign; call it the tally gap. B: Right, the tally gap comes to 4.5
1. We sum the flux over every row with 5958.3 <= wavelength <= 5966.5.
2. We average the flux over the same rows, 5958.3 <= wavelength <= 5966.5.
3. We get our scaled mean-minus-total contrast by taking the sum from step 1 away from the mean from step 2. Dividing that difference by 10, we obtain -1.5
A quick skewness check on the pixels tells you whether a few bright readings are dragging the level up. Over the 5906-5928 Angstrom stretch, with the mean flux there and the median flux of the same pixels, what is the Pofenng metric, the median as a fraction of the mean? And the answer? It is 1.01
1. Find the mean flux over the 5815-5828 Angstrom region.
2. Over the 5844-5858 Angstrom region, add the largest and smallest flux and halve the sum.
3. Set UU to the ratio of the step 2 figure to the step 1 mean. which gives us 0.99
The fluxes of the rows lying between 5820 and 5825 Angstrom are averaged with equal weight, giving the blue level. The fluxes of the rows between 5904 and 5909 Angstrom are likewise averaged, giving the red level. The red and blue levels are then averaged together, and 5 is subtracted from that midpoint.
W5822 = 2.93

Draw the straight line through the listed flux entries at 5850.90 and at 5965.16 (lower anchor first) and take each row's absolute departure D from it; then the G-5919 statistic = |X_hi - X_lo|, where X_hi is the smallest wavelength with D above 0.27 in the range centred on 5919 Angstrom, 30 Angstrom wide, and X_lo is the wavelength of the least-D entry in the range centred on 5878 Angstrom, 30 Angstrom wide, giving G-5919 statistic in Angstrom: 32.6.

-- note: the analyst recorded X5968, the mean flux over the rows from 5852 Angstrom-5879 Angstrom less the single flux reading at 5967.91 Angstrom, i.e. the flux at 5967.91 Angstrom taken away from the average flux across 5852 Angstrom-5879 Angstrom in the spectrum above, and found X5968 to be 0.21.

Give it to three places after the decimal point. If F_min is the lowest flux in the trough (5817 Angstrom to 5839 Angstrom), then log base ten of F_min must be 0.900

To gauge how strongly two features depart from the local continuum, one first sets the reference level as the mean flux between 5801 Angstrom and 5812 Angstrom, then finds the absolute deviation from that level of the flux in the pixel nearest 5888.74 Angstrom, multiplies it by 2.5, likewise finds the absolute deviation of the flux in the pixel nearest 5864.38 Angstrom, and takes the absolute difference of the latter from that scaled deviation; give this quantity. 1.7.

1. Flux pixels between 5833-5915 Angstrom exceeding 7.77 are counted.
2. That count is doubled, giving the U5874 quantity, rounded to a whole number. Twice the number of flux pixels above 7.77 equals 48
